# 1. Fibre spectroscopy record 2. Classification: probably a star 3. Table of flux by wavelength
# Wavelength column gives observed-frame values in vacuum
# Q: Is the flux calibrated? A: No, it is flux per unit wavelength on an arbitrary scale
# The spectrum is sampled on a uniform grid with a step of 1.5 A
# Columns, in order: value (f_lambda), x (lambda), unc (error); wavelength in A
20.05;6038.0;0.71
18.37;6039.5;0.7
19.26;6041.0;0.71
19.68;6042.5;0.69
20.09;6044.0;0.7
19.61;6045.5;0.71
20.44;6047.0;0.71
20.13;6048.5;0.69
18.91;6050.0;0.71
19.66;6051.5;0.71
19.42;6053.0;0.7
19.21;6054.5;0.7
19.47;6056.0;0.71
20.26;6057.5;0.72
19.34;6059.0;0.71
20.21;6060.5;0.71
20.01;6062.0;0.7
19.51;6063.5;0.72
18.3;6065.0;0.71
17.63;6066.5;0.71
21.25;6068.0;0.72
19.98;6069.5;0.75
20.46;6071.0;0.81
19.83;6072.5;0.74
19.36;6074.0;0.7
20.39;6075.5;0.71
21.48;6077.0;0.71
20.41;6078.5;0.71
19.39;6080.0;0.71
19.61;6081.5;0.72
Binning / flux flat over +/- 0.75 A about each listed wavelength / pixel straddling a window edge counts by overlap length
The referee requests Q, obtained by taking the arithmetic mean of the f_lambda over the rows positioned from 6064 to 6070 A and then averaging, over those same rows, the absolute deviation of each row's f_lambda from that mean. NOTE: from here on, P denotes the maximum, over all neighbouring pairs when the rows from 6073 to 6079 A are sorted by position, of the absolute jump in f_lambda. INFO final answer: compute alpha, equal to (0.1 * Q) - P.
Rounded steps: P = 1.09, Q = 1.3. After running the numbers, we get -0.96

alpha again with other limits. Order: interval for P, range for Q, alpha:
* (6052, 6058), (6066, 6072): -0.68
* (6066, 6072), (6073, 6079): -3.57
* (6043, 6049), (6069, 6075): -0.80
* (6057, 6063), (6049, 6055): -0.90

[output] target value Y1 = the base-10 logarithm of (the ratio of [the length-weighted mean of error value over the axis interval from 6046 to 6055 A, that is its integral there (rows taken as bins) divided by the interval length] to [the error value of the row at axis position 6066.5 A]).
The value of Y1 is -0.004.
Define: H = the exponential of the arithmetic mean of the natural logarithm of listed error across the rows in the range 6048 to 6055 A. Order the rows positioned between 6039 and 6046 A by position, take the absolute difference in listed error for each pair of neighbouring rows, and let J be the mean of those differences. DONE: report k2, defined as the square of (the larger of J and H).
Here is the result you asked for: 0.49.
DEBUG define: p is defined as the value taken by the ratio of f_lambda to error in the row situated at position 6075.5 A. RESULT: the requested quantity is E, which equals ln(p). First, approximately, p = 28.7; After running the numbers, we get 3.36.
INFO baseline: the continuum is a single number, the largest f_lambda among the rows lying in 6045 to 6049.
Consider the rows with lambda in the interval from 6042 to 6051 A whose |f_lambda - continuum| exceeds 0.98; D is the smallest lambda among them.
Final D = 6050.0 A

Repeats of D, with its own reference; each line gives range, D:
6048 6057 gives 6050.0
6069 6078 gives 6074.0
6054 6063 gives 6054.5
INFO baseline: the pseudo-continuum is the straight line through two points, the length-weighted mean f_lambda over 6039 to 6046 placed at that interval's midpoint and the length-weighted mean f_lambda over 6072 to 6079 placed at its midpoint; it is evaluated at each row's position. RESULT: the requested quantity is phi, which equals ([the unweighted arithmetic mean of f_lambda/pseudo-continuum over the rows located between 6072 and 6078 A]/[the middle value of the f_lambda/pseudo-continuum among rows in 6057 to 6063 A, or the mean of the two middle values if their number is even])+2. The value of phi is 2.99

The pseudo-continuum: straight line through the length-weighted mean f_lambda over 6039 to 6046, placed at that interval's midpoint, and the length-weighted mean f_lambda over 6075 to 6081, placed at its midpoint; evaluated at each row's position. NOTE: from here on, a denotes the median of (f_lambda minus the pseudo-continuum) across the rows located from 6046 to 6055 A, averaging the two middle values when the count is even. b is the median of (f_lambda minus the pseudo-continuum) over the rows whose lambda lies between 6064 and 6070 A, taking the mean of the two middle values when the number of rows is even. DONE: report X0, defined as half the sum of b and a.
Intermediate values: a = -0.2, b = -1.0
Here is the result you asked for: -0.55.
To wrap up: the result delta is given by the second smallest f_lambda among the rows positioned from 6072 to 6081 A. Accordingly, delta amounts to 19.39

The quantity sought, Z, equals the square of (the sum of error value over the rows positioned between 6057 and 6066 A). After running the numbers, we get 18.2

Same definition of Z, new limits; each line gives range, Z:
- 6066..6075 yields 19.6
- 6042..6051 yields 17.7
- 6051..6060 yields 18.1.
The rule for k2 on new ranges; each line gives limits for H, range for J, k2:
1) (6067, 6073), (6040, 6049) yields 0.57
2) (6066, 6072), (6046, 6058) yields 0.56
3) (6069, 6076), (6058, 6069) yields 0.55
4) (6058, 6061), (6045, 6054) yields 0.50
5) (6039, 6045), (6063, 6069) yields 0.49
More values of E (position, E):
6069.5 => 3.28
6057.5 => 3.34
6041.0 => 3.30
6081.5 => 3.30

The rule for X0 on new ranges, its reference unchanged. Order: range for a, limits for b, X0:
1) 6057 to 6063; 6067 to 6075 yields 0.00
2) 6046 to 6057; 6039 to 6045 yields -0.12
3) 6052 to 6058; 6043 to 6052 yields 0.00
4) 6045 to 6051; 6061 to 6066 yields -0.08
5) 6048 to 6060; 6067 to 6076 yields -0.18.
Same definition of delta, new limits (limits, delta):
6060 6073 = 18.3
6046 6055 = 19.21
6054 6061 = 19.34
